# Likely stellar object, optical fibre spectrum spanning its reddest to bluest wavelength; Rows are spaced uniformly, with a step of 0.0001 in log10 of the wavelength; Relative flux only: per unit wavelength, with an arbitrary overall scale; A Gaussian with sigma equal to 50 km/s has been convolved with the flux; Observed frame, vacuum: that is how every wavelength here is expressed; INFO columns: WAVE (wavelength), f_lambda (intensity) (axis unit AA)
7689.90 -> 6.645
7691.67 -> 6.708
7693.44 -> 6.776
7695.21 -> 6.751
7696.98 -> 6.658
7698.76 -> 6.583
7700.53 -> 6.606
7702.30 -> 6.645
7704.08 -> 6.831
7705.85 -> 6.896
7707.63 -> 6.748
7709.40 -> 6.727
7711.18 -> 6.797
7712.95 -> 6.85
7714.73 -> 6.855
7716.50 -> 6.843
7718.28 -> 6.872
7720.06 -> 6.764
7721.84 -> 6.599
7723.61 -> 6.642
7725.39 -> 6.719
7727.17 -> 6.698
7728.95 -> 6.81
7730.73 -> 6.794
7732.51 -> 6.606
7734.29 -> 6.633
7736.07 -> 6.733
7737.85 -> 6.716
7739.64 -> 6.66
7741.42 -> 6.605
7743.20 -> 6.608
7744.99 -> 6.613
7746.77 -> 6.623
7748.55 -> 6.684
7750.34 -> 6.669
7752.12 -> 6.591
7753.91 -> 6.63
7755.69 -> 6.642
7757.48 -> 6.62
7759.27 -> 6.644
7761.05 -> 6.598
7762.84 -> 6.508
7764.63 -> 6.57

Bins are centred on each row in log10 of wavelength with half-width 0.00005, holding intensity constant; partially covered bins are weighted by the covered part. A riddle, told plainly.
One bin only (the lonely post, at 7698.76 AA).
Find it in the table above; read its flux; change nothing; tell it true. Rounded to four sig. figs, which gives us 6.583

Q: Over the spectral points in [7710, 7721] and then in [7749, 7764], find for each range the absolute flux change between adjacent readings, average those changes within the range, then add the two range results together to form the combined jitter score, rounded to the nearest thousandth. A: 0.086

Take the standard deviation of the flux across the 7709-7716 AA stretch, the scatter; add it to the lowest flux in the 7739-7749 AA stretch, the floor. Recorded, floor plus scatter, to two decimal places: 6.66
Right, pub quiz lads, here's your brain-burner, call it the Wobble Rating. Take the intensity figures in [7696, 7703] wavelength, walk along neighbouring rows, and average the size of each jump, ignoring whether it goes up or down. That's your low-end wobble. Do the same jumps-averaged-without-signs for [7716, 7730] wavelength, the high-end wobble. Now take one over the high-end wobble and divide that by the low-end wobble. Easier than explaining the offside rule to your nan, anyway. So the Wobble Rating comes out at 276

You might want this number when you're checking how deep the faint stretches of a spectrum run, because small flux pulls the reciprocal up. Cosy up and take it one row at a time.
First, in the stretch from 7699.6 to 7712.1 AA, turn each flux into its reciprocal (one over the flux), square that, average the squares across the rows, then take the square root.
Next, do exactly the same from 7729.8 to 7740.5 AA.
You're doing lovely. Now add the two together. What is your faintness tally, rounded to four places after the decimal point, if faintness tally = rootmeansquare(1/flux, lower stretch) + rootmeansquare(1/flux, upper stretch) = 0.2977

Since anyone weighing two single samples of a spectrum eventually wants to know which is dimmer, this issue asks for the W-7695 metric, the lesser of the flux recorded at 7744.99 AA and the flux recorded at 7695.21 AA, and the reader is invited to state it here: 6.61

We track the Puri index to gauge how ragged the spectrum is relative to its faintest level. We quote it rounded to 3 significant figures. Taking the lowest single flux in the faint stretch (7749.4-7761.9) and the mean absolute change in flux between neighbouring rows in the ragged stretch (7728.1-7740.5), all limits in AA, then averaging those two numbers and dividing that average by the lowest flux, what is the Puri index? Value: 0.505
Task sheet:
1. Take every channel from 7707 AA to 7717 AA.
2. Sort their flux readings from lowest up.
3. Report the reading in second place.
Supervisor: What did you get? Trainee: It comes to 6.748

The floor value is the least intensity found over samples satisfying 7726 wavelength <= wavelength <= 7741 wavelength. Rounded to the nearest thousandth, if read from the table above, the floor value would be 6.606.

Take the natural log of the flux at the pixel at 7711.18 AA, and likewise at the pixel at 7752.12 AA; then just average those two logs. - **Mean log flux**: 1.90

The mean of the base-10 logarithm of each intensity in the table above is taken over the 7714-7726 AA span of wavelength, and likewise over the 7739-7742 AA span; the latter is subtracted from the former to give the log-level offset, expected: 0.008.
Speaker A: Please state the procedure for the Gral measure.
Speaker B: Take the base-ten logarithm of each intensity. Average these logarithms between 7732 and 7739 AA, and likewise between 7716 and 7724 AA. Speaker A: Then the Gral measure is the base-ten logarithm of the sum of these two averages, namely 0.218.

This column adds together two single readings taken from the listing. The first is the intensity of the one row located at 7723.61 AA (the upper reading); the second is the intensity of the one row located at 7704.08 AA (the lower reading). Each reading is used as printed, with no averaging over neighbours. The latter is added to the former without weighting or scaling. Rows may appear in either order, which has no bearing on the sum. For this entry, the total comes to 13.5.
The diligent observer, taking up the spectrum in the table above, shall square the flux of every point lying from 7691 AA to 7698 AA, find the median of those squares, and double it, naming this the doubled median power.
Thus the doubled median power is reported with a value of 91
